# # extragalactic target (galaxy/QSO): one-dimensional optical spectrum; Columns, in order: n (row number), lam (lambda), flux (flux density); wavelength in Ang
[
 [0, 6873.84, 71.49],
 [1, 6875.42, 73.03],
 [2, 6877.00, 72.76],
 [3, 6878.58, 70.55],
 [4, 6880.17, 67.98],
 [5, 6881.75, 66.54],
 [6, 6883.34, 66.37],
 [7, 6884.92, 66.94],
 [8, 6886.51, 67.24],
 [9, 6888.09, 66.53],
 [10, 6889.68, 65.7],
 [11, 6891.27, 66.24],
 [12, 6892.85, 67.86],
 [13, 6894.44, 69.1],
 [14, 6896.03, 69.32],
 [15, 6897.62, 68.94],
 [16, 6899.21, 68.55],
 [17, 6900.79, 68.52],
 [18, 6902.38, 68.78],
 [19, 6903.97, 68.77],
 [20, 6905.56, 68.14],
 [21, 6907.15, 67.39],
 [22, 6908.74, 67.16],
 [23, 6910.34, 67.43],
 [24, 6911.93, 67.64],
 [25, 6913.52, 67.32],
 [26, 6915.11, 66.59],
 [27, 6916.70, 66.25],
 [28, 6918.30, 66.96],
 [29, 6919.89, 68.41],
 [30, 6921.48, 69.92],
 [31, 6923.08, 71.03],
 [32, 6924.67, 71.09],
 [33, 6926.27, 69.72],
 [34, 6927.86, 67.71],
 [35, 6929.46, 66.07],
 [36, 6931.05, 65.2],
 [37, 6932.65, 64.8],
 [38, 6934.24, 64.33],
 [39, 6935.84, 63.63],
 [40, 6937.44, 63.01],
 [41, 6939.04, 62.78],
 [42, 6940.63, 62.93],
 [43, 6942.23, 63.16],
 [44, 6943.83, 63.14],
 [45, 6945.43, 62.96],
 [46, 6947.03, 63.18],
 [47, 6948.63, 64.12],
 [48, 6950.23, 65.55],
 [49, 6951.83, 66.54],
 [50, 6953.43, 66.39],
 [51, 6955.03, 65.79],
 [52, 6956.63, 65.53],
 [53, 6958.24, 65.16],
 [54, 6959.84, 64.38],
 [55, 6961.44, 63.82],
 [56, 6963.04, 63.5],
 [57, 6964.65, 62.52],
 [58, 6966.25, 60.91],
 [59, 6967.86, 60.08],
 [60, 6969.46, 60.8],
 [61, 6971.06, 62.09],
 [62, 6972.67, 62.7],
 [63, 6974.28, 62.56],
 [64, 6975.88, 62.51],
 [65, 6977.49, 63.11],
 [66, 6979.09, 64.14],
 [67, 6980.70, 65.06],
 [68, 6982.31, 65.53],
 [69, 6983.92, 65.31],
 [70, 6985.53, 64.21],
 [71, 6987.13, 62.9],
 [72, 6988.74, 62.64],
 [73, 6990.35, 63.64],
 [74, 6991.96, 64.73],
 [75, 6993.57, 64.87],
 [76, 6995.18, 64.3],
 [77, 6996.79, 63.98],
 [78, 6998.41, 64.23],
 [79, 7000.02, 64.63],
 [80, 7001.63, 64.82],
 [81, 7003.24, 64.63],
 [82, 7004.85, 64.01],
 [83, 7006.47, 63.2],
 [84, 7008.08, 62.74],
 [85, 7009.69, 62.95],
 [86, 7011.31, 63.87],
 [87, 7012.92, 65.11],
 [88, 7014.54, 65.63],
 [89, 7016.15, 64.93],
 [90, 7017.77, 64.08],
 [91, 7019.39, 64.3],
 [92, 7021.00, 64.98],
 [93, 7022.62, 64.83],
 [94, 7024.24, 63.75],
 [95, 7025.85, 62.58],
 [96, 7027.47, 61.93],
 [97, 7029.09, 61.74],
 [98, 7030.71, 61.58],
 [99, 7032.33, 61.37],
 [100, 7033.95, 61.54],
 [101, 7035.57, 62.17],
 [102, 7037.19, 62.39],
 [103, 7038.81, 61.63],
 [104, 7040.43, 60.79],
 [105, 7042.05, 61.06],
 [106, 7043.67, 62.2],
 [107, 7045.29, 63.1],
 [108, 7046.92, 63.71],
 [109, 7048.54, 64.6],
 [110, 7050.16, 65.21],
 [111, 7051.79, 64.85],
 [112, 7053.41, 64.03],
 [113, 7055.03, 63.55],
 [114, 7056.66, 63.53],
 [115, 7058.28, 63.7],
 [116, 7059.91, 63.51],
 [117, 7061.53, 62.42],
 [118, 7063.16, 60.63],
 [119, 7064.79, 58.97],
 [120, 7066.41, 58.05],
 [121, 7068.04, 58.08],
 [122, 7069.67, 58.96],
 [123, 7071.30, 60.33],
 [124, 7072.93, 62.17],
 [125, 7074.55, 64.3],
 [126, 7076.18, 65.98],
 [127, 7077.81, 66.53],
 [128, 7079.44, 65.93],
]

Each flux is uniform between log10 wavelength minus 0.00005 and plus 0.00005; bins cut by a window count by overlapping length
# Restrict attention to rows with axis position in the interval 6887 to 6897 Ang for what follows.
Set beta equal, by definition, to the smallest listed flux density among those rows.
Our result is 65.7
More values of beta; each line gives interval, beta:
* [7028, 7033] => 61.37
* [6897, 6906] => 68.14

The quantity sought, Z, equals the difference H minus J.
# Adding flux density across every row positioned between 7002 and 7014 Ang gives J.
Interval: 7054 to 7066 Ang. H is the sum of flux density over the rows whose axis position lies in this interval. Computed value -10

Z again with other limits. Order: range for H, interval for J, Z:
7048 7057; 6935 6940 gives 196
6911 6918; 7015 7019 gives 139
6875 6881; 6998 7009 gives -164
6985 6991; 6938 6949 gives -189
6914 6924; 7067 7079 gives -27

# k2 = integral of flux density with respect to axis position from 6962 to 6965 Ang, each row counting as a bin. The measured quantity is 189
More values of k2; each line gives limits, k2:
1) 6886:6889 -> 201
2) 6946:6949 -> 191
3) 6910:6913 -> 203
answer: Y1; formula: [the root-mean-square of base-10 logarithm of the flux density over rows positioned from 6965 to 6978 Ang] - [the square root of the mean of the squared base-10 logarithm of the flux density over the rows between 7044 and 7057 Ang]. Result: -0.015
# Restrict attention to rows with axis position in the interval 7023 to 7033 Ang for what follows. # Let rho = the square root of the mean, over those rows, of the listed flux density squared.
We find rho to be 62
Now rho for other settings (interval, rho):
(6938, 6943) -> 63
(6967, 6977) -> 62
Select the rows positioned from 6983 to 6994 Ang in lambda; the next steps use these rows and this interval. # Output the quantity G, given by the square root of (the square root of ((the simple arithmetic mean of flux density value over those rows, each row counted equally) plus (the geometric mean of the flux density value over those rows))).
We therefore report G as 3.364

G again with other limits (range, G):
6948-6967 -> 3.370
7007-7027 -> 3.365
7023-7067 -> 3.342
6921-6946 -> 3.385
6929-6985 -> 3.361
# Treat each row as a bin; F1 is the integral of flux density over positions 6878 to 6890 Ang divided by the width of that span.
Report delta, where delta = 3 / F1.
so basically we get 0.0446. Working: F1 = 67.2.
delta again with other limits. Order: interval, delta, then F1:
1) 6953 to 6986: 0.0472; 63.6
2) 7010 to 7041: 0.0475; 63.1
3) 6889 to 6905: 0.0440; 68.2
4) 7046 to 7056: 0.0467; 64.3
